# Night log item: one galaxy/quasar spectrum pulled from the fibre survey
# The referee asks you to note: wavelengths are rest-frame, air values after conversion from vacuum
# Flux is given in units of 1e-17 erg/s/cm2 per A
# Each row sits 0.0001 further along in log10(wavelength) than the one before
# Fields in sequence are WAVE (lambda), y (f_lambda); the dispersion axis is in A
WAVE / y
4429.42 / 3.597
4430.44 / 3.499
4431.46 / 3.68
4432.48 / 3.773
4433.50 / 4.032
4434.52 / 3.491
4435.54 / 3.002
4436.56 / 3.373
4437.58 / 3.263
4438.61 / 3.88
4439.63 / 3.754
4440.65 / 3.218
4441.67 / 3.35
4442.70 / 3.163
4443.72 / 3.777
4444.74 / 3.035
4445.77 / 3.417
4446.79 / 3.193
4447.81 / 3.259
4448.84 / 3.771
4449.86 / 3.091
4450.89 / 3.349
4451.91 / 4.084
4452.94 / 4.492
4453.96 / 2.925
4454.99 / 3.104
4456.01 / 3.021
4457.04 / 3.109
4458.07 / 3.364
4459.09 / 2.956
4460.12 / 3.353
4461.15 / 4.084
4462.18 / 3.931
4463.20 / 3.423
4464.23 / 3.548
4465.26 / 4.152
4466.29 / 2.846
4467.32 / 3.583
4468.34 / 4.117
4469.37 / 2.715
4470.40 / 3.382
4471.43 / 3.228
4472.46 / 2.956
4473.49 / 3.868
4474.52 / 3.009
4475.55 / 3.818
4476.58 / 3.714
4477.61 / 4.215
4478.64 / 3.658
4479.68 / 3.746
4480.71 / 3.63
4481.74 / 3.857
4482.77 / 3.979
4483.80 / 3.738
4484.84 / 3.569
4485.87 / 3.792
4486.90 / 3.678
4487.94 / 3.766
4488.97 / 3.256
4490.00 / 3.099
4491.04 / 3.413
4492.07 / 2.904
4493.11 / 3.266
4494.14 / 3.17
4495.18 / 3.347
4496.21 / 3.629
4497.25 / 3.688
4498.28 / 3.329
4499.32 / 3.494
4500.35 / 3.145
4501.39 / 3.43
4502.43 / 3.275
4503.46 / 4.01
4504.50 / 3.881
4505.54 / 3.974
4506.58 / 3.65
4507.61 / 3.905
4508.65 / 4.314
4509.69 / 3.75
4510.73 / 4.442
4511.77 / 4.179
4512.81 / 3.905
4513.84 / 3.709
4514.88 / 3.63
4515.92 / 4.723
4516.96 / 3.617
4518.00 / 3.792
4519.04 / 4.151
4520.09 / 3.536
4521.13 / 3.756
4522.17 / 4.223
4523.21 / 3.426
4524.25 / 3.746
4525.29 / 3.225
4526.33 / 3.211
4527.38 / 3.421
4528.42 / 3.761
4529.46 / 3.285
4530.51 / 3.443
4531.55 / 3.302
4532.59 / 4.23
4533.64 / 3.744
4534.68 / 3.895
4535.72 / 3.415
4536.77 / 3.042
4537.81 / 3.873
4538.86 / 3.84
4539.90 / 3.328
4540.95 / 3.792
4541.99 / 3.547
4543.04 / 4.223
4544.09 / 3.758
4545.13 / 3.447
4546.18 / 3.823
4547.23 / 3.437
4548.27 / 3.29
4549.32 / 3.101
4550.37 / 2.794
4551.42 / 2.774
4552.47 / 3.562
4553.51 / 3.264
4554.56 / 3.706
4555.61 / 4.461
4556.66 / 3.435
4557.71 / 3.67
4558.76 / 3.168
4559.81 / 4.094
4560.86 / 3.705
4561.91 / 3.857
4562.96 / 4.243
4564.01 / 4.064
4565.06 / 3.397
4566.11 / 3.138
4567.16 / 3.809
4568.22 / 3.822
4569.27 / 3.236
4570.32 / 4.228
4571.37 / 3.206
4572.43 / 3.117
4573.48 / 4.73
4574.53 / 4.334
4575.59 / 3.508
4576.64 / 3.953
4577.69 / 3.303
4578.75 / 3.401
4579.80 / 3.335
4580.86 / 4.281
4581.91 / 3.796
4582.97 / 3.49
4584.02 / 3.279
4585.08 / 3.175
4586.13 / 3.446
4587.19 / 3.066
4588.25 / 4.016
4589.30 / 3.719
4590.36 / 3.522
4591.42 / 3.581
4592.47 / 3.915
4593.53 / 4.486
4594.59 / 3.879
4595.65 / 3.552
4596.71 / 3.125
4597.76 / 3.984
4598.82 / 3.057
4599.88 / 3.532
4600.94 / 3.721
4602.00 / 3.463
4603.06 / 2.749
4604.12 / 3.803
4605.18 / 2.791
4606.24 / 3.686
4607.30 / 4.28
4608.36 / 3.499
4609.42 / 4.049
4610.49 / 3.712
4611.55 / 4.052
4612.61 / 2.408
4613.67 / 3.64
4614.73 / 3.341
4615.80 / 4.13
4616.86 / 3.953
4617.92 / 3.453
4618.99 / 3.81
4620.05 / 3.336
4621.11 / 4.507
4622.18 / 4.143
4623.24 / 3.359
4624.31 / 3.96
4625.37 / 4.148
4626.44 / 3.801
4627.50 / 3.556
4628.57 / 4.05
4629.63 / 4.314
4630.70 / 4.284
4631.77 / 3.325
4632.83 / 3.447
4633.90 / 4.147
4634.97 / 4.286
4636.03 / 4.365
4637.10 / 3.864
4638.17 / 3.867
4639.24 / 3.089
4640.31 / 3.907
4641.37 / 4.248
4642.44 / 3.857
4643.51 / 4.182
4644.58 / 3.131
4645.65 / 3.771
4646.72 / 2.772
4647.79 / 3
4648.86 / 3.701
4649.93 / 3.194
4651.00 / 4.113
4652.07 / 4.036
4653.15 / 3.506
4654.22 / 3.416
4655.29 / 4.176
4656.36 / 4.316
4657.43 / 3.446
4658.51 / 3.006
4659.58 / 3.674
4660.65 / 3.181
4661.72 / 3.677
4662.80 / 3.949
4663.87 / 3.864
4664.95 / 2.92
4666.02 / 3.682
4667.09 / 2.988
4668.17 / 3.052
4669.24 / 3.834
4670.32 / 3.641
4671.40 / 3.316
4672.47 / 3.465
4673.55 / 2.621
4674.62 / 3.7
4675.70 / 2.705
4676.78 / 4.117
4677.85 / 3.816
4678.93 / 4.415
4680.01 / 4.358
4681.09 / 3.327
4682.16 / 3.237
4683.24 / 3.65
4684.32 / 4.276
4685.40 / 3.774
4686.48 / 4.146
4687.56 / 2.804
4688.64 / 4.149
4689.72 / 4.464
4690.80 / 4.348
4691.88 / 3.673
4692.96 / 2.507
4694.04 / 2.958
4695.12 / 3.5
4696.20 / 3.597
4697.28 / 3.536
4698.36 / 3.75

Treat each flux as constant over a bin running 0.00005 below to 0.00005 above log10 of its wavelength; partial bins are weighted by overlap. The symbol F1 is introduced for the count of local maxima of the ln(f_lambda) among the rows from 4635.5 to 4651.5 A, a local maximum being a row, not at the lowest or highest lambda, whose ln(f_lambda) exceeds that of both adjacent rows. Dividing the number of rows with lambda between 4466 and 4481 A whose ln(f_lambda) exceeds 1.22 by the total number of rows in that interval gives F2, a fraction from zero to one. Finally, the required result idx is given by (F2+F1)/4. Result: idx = 1.40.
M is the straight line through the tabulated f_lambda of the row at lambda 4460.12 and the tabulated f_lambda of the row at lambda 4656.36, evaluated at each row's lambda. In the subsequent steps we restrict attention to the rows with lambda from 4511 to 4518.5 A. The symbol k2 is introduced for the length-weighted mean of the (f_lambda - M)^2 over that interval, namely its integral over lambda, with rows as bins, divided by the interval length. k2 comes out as 0.25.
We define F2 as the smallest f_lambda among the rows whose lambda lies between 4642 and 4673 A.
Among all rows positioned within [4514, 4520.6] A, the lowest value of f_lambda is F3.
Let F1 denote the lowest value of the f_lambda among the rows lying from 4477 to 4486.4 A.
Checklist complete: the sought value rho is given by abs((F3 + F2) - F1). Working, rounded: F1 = 3.569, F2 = 2.772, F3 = 3.536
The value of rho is 2.7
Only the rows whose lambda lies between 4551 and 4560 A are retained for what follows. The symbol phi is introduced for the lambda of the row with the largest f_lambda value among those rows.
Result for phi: 4555.61 A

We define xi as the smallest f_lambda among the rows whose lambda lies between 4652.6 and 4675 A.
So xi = 2.621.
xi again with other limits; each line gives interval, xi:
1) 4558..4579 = 3.117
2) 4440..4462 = 2.925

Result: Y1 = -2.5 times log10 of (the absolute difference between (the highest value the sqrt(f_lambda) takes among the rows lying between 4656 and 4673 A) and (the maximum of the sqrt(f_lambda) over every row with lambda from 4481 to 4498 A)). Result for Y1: 2.7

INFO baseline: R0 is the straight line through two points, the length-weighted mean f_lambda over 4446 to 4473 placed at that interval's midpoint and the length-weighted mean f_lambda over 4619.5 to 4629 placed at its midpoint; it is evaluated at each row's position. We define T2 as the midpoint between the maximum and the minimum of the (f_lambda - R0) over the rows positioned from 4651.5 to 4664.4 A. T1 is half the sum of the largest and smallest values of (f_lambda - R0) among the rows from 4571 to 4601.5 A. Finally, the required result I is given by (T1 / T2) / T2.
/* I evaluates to 1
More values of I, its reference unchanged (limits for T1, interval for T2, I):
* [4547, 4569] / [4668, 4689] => 0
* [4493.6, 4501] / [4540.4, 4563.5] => -29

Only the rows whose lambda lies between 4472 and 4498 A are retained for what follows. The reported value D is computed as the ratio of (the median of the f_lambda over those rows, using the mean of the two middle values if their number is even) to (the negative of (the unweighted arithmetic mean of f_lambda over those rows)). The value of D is -1.03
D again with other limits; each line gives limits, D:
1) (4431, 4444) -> -0.99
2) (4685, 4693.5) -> -1.06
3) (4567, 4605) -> -0.98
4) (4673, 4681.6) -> -1.03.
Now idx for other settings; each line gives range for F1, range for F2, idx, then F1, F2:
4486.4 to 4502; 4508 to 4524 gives 1.50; 5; 1.00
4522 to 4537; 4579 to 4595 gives 1.43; 5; 0.73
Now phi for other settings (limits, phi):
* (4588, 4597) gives 4593.53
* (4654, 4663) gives 4656.36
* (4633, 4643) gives 4636.03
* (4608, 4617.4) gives 4615.80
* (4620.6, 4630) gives 4621.11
